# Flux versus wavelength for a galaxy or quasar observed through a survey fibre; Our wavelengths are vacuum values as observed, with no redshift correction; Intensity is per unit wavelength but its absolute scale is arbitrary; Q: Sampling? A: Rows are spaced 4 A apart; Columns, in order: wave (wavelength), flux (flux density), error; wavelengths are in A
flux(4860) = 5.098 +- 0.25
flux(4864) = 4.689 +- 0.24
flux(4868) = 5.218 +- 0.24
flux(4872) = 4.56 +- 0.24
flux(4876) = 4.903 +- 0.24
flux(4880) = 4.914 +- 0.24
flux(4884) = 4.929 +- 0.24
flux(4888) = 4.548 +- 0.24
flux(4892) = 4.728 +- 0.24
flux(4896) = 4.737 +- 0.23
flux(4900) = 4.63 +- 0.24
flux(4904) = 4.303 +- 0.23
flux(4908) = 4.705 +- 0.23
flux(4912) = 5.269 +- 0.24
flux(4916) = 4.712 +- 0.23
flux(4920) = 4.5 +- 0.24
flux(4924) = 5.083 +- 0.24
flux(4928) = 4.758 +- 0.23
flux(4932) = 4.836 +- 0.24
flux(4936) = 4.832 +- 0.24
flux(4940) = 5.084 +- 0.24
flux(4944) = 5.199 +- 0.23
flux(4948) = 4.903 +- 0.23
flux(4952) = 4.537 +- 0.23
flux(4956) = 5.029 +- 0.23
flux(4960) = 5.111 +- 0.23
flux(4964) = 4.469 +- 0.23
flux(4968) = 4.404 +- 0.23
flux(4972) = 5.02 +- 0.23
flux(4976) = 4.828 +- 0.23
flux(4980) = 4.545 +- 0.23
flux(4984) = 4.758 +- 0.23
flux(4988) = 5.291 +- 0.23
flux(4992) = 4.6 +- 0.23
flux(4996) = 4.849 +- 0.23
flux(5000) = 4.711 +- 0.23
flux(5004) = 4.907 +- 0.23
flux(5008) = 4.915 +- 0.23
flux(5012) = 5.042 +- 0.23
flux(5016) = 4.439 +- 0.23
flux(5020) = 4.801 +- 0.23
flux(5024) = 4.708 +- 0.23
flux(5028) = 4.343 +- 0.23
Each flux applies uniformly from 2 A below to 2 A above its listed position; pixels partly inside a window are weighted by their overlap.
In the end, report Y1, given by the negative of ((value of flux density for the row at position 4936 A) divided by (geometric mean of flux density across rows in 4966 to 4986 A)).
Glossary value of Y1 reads -1.03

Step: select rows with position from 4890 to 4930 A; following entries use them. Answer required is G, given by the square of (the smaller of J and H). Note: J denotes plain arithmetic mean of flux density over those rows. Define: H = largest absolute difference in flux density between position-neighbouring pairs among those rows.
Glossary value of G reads 0.34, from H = 0.58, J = 4.74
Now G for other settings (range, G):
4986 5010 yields 0.48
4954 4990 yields 0.41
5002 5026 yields 0.36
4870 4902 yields 0.15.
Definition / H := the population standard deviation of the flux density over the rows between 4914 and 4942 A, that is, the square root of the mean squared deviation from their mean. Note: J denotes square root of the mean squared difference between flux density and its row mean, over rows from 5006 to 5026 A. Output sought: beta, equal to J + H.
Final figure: 0.40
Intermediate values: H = 0.191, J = 0.204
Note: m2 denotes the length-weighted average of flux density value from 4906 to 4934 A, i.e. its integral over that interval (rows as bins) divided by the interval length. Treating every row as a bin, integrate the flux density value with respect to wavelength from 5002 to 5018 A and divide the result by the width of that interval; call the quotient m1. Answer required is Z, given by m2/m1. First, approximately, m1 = 4.83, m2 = 4.84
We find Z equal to 1.00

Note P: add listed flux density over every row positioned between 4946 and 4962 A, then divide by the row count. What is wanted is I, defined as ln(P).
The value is 1.588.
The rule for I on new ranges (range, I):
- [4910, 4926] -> 1.587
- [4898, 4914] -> 1.553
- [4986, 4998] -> 1.592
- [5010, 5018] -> 1.556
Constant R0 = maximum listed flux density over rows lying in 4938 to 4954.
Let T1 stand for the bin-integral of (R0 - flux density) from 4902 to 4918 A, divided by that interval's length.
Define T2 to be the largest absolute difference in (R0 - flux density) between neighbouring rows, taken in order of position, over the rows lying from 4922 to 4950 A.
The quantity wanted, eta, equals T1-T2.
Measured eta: 0.13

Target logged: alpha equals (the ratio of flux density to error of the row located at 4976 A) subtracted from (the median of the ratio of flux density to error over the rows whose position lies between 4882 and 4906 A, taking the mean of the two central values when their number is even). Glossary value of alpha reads -1.5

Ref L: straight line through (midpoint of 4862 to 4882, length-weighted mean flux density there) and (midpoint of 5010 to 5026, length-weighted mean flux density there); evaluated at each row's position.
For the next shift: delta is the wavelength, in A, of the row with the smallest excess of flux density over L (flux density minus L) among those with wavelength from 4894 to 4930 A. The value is 4904 A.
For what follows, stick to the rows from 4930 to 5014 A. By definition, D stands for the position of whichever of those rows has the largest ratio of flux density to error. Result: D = 4988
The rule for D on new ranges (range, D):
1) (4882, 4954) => 4944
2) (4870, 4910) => 4896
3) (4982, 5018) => 4988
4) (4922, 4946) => 4944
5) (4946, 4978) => 4960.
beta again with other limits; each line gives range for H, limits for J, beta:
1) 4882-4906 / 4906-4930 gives 0.45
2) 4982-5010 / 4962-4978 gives 0.46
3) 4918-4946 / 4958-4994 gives 0.51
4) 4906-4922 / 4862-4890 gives 0.51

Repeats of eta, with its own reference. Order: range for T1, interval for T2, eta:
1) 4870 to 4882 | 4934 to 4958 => -0.09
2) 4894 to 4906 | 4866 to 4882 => -0.02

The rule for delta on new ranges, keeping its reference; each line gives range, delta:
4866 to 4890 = 4888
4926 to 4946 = 4928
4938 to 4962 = 4952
